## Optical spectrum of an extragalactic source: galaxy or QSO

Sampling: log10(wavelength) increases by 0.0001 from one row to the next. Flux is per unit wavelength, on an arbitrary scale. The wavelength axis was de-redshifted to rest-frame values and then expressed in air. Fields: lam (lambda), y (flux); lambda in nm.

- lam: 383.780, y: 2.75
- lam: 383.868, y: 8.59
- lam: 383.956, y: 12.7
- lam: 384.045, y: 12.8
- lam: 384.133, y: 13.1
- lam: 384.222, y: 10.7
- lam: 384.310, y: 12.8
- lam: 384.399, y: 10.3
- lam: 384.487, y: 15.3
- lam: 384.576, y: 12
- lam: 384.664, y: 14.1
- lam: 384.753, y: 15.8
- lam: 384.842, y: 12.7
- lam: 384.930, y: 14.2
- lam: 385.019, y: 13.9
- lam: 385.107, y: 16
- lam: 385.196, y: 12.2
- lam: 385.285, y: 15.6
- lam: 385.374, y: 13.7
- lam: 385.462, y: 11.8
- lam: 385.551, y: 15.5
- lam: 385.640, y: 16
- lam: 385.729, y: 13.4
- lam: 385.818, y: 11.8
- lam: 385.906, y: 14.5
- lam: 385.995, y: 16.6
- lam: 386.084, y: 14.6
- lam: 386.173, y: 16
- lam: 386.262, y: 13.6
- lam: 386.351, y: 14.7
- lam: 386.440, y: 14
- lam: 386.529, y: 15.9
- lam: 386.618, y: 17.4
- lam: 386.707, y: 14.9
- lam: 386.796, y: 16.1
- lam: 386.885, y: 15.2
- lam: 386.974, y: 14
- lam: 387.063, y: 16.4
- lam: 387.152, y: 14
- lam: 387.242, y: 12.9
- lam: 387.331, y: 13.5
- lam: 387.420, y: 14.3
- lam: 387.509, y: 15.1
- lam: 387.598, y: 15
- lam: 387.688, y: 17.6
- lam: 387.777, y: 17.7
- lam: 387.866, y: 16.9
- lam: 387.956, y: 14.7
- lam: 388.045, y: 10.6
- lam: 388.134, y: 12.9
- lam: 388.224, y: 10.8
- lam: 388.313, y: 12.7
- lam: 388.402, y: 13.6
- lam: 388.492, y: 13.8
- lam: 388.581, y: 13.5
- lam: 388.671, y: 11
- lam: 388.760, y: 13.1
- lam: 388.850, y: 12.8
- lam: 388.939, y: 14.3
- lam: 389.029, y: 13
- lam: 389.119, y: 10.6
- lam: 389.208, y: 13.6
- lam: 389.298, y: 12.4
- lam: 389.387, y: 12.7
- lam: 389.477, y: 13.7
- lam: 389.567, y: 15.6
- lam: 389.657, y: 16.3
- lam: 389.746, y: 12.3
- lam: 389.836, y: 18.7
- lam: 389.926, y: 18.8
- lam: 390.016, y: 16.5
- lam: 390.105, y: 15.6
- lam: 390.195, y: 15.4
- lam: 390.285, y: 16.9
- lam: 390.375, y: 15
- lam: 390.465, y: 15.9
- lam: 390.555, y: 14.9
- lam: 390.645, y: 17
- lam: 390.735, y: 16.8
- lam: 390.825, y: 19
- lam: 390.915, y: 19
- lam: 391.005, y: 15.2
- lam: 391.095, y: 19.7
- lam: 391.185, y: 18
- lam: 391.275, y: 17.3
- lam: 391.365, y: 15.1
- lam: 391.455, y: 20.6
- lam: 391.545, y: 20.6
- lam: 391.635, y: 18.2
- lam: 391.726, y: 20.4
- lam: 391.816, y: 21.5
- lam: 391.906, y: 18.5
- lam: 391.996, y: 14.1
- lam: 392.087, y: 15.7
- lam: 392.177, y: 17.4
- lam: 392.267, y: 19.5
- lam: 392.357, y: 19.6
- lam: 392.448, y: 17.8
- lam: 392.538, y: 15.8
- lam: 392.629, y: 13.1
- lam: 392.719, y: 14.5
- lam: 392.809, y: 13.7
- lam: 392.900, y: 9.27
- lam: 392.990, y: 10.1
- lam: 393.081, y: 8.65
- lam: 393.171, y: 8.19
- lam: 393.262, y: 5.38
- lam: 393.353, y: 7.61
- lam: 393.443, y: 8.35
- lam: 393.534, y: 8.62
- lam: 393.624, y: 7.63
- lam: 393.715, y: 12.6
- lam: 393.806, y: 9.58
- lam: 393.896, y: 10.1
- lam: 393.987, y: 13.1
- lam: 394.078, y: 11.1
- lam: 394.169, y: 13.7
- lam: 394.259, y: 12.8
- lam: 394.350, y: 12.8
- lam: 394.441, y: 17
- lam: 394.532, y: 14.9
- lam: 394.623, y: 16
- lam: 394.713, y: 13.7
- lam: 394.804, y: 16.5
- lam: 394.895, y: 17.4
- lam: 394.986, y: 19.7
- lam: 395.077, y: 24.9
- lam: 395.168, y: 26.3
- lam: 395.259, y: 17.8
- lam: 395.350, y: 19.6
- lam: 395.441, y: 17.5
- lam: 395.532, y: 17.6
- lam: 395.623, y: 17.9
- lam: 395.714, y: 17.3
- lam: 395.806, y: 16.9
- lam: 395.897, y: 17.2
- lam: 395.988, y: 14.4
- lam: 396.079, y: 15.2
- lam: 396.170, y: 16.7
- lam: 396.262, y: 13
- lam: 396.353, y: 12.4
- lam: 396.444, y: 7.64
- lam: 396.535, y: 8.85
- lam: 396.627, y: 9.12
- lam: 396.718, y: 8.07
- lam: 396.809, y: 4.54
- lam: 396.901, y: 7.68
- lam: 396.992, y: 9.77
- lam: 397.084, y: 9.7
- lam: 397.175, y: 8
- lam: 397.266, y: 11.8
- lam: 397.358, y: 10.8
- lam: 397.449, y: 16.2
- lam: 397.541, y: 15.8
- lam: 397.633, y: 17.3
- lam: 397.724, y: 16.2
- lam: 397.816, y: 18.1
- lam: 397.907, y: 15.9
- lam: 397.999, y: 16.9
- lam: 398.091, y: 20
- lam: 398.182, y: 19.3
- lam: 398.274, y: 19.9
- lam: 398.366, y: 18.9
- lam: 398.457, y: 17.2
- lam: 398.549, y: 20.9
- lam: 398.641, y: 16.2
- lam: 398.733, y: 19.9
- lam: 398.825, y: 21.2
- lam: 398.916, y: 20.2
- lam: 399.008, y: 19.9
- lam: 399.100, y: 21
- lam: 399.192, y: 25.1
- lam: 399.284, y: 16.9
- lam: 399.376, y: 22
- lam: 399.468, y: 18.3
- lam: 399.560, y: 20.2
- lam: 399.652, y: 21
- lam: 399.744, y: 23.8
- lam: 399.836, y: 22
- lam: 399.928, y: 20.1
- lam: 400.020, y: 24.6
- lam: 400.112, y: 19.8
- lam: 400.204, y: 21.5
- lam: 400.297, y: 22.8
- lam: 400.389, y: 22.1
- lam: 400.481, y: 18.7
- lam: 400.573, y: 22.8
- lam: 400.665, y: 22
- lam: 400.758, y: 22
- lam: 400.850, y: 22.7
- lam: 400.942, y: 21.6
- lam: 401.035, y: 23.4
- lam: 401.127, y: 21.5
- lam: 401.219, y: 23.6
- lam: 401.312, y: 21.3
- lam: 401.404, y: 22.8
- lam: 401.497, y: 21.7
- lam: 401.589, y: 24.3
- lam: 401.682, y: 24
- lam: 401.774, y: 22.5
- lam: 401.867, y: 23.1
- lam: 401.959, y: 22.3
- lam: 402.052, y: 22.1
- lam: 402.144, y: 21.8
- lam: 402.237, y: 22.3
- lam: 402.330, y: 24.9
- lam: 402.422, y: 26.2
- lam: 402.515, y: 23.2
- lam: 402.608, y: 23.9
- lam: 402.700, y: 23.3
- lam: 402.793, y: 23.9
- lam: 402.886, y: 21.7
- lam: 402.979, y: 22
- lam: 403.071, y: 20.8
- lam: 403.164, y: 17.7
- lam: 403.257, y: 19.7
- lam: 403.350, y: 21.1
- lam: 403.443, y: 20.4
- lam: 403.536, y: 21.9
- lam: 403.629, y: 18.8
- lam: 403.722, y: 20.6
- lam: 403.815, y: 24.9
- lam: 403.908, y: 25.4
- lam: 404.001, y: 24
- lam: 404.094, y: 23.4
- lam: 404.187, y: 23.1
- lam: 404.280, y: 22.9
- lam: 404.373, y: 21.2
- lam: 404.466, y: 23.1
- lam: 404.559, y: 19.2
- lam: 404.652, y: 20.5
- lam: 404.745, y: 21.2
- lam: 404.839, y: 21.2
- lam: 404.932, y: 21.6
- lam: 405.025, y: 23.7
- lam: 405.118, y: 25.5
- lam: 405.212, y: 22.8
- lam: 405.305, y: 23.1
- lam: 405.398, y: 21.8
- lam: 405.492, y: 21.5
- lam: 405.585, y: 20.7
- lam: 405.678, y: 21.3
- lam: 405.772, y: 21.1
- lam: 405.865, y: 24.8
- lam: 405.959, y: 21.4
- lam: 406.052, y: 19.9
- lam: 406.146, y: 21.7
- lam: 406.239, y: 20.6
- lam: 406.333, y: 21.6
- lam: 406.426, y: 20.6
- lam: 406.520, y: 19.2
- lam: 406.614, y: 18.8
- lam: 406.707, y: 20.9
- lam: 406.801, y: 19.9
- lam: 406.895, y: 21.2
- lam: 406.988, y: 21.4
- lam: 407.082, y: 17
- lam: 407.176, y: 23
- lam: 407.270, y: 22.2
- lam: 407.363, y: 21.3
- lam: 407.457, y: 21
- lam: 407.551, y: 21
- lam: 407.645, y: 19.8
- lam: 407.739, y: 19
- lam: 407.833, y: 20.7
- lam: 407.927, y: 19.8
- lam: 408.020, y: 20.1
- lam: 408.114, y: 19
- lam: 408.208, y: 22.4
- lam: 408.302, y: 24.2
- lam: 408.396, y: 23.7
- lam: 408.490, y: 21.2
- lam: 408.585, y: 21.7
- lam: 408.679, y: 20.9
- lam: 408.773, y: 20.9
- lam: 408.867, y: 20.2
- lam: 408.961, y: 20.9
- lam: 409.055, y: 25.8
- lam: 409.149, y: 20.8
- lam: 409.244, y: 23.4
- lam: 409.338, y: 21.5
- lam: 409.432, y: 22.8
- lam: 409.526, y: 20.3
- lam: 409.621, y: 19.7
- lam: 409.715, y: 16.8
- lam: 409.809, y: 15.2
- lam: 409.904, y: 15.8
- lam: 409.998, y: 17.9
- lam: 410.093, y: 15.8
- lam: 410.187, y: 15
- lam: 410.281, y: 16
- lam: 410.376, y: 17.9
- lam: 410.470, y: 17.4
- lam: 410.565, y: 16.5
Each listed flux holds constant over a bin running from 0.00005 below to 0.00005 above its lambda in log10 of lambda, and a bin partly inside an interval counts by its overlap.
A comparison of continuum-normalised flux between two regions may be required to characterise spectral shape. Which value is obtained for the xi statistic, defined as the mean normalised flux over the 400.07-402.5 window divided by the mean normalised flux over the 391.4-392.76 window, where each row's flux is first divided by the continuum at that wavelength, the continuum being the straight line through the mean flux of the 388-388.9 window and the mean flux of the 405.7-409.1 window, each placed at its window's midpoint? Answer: 0.97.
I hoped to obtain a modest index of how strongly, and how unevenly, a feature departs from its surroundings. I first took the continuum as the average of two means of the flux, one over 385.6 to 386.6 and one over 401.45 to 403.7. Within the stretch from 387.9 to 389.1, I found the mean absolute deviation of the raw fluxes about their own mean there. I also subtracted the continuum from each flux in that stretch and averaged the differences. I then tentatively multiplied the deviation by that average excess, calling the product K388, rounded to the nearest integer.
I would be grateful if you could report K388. -5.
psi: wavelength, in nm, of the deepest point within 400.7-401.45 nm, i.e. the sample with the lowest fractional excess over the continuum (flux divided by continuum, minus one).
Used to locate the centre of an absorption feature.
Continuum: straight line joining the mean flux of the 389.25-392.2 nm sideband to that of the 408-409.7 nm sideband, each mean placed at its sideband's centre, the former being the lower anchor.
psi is 401.312 nm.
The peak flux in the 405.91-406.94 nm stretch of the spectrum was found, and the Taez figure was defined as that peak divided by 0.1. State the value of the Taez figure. 217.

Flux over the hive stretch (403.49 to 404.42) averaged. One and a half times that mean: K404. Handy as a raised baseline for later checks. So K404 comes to 34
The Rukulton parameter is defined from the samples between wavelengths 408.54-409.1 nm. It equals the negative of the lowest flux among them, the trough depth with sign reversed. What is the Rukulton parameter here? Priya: -20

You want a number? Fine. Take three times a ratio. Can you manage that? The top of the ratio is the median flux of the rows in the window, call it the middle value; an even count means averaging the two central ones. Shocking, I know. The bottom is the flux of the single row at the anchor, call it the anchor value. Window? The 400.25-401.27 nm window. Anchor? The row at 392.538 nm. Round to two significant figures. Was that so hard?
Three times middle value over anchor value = 4.2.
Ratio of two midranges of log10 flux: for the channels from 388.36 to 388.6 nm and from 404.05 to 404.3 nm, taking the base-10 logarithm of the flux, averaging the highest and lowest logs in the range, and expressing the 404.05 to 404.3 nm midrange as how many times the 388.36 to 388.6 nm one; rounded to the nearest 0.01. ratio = 1.20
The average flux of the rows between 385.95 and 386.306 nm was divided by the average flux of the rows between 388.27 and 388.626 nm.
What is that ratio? 1.13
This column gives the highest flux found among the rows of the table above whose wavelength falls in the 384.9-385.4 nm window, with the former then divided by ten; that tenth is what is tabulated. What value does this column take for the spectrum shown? 1.60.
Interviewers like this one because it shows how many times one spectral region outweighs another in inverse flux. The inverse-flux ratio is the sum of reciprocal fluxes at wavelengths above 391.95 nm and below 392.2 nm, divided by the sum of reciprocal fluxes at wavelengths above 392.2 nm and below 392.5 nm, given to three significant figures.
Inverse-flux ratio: 1.21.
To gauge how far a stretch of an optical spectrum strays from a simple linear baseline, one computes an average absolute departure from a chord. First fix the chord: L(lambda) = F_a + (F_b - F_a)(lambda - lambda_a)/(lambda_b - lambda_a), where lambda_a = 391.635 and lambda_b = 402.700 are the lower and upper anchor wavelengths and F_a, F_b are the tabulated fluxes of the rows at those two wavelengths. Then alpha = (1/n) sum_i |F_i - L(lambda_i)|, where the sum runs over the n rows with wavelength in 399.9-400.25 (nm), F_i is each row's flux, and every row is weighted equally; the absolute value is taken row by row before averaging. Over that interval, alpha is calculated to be 1.9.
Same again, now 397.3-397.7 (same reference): 5.9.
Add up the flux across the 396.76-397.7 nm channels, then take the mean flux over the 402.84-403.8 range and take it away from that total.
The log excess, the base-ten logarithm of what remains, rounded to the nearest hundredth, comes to 1.96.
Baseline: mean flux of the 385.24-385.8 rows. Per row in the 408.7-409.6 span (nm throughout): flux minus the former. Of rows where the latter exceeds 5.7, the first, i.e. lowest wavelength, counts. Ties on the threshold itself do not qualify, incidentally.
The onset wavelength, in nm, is 408.773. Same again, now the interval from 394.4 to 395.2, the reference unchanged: 395.077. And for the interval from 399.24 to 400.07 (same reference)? 399.376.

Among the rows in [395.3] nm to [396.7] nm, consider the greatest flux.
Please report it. 19.6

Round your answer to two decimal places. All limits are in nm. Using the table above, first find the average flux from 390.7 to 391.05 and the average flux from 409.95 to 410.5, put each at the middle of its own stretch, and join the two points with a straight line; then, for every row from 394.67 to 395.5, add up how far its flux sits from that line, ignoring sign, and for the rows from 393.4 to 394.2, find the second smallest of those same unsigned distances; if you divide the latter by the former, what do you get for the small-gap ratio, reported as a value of 0.16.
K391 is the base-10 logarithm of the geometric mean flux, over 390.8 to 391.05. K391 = 1.25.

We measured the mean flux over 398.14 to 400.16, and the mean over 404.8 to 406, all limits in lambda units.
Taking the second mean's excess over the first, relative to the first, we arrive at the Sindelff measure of 0.1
